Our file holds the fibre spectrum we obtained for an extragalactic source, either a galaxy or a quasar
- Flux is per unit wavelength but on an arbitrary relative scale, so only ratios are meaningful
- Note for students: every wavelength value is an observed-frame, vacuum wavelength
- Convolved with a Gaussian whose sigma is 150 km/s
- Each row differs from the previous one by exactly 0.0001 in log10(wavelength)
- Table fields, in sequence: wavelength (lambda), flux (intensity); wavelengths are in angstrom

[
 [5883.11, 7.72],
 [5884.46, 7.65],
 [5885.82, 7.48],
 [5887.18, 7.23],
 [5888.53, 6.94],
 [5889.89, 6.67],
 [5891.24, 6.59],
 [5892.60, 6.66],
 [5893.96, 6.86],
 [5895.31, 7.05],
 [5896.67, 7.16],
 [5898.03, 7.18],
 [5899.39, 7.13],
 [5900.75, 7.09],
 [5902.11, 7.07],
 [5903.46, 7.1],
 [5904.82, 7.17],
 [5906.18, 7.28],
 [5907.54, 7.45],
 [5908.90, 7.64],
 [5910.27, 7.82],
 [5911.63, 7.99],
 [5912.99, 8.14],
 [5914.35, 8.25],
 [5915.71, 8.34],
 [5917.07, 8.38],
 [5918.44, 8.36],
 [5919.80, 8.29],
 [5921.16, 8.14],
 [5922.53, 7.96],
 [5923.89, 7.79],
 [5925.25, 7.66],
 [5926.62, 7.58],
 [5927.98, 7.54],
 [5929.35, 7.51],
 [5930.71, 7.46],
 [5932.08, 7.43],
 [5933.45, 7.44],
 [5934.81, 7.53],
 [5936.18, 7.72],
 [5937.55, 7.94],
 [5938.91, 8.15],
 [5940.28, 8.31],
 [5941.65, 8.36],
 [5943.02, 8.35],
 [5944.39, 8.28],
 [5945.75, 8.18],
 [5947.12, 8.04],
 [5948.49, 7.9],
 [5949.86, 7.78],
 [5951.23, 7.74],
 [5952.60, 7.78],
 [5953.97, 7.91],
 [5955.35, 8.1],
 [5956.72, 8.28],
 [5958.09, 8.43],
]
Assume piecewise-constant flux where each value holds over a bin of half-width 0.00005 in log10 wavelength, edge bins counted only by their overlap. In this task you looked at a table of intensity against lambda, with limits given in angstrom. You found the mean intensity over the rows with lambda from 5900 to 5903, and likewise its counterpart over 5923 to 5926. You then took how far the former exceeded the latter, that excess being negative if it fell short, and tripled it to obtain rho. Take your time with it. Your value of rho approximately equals -2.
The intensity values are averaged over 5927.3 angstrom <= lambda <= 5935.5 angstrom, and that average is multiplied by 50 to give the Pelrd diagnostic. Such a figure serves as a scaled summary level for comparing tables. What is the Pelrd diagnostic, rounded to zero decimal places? 374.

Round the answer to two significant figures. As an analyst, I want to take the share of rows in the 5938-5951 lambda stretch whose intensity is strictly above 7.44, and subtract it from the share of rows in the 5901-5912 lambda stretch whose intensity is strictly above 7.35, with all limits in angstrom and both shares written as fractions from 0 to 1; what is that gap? -0.50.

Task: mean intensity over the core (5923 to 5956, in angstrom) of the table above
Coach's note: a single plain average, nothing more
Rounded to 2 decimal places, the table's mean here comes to 7.85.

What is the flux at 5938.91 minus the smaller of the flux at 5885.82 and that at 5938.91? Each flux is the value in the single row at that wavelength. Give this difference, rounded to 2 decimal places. 0.67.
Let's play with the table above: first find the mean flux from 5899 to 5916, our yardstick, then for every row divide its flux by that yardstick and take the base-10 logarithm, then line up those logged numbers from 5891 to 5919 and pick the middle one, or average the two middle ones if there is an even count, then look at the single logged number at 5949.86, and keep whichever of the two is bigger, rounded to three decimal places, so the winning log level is 0.012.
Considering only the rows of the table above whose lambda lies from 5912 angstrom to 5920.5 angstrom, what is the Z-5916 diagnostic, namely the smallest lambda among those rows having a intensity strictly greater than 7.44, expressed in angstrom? 5912.99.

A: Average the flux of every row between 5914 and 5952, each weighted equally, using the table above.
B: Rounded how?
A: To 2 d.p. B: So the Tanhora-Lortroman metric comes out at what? 7.94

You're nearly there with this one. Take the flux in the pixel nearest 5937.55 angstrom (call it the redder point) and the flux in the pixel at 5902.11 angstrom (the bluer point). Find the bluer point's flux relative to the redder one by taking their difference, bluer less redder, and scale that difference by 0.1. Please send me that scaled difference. -0.087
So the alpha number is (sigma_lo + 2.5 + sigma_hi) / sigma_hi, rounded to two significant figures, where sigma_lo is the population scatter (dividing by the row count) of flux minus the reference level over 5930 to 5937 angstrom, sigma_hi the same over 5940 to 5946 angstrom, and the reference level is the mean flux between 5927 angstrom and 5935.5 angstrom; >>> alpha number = 41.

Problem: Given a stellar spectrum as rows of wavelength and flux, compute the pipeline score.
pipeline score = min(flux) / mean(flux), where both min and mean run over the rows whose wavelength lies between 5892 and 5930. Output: 0.88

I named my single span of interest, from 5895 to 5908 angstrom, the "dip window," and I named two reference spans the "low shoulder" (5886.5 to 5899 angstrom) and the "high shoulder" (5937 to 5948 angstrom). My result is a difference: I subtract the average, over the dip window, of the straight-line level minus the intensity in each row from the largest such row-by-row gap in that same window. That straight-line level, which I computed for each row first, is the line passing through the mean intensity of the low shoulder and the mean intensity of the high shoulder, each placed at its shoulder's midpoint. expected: 0.12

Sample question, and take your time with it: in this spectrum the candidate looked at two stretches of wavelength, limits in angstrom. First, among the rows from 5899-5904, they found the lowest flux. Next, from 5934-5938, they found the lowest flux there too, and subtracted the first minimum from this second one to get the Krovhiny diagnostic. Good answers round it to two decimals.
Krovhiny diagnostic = 0.46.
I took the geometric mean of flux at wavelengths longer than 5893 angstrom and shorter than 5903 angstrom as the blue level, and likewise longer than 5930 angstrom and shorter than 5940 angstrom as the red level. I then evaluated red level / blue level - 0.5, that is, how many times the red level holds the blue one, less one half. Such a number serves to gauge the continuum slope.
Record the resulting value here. 0.58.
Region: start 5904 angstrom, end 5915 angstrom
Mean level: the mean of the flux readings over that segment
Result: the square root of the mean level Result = 2.78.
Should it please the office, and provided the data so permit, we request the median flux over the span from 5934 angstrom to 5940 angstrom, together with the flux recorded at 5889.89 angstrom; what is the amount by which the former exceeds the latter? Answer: 1.2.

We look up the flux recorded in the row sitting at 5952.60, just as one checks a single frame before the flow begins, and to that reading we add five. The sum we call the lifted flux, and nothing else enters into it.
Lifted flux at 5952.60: 12.8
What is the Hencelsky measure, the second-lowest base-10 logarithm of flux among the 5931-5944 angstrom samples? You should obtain 0.87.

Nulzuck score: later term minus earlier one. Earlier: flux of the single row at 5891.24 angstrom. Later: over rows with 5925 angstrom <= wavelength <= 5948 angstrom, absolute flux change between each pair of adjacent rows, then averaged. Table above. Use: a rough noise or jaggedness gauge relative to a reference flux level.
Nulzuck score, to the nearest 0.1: -6.5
